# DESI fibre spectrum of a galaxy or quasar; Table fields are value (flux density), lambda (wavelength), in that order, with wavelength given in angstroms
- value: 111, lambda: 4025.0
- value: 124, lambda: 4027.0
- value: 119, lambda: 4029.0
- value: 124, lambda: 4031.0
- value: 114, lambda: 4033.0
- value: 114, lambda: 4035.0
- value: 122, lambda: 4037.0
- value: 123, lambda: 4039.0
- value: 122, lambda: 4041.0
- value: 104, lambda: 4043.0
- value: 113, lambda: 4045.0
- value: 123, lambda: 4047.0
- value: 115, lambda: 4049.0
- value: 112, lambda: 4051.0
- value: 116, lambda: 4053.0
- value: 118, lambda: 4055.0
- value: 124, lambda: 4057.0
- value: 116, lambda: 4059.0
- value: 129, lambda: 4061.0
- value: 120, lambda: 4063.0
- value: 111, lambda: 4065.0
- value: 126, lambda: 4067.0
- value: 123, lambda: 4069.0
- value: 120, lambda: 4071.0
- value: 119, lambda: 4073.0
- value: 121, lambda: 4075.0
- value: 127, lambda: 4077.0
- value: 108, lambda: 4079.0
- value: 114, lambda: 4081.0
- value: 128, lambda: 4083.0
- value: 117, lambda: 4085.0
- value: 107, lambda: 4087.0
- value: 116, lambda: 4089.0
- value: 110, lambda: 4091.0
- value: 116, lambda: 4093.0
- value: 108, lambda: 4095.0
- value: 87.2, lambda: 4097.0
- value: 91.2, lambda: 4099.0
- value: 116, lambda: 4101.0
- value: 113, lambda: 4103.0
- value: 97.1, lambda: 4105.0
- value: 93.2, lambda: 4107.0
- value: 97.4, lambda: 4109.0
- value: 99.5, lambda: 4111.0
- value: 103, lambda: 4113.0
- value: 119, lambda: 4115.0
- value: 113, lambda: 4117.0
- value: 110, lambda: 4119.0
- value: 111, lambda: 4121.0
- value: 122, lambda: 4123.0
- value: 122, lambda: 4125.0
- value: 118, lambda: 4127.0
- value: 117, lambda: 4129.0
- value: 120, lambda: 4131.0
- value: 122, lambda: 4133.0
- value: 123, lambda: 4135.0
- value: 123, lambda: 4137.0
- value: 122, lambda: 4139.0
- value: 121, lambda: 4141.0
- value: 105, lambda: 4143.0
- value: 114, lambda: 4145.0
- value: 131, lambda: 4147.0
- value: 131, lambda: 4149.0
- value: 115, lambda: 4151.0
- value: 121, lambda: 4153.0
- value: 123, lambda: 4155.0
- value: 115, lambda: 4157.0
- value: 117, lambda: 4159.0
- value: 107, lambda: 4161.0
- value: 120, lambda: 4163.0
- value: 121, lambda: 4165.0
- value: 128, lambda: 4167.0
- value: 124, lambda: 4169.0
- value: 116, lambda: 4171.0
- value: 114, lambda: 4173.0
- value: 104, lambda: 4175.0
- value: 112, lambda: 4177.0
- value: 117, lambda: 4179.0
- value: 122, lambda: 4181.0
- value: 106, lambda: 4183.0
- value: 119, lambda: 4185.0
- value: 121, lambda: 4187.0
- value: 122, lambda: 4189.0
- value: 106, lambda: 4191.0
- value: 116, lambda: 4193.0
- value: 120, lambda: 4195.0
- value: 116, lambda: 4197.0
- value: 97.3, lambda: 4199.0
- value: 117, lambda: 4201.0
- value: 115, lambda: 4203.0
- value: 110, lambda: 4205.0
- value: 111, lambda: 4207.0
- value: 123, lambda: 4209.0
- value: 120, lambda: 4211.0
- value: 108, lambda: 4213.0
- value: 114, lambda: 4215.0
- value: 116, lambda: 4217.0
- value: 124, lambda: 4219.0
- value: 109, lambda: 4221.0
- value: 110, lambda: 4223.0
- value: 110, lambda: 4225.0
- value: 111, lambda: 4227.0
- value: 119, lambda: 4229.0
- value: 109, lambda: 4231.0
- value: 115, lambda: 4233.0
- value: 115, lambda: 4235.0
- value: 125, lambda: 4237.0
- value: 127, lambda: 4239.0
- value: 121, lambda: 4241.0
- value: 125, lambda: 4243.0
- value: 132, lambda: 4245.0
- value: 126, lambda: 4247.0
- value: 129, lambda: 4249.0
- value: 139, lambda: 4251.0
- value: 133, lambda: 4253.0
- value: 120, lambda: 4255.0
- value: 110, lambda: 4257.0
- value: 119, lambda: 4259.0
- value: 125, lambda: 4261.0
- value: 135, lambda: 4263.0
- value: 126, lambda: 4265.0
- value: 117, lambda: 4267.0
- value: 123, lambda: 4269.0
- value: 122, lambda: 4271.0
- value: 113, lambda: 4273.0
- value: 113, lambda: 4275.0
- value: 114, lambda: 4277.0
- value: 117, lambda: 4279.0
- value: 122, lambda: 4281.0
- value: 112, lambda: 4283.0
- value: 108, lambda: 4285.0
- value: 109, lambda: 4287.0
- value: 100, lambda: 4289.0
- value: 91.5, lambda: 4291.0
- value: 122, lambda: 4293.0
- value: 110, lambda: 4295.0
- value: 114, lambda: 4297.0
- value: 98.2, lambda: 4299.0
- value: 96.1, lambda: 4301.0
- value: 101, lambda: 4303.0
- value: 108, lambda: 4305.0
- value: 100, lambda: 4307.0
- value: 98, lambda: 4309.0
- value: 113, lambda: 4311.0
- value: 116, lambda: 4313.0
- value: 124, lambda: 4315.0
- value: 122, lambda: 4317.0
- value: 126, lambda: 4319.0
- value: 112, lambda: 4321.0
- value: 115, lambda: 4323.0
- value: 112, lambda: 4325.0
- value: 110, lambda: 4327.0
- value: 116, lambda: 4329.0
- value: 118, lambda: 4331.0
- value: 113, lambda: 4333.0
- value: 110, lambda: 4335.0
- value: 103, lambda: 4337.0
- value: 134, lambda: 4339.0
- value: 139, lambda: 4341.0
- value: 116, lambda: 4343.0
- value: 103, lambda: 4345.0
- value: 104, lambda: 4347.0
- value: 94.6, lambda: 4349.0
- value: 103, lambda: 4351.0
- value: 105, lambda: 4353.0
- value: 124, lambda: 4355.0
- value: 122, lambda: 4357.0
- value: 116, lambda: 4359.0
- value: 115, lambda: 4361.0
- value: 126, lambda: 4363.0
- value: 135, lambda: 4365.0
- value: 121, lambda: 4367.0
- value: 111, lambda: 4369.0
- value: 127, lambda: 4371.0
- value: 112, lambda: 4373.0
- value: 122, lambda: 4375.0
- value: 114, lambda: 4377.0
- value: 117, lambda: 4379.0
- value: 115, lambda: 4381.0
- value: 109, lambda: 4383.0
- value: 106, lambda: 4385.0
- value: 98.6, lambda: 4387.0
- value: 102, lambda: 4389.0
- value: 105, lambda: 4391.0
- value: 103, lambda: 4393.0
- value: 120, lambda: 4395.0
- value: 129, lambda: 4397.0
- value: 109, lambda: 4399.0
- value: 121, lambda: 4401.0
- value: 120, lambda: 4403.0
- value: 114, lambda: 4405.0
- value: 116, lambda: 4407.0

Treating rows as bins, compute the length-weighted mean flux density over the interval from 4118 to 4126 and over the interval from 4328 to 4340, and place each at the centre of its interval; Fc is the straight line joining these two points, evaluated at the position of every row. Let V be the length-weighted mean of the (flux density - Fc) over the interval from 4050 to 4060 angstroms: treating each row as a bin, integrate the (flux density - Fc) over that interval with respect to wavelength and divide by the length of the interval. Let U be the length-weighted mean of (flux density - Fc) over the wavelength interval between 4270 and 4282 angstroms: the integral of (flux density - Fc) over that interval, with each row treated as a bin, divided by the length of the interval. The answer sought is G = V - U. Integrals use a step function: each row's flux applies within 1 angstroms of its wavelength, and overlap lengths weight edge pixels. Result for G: -0.2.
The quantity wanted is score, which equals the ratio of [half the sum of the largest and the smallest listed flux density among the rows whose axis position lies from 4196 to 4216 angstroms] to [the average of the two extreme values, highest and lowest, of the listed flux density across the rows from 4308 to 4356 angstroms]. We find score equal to 0.94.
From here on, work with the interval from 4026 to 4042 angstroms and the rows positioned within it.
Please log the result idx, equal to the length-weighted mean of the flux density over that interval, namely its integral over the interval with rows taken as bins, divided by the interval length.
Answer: 120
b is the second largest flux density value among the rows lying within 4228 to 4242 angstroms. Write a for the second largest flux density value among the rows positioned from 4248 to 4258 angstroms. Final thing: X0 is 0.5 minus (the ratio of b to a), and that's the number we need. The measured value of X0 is -0.440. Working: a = 133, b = 125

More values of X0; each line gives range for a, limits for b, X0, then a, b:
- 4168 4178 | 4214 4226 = -0.500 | 116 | 116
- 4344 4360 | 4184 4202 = -0.492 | 122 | 121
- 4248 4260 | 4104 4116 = -0.274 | 133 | 103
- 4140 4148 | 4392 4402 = -0.500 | 121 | 121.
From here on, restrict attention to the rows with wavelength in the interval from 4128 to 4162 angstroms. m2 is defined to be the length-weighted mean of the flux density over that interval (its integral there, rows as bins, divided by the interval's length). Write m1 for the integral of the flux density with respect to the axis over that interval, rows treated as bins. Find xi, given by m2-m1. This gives -3935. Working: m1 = 4054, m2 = 119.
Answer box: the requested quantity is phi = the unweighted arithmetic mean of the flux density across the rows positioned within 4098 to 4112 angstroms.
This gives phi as 101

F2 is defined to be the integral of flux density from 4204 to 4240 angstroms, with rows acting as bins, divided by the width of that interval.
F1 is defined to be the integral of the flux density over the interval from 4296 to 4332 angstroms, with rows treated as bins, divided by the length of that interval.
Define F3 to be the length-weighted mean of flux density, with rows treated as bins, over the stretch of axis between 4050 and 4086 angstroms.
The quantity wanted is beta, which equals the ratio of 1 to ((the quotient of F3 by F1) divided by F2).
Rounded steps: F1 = 111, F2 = 115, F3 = 119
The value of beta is 107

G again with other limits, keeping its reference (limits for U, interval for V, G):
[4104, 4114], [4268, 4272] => 24.9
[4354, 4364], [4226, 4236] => -7.2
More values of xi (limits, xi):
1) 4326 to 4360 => -3748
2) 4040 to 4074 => -3904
